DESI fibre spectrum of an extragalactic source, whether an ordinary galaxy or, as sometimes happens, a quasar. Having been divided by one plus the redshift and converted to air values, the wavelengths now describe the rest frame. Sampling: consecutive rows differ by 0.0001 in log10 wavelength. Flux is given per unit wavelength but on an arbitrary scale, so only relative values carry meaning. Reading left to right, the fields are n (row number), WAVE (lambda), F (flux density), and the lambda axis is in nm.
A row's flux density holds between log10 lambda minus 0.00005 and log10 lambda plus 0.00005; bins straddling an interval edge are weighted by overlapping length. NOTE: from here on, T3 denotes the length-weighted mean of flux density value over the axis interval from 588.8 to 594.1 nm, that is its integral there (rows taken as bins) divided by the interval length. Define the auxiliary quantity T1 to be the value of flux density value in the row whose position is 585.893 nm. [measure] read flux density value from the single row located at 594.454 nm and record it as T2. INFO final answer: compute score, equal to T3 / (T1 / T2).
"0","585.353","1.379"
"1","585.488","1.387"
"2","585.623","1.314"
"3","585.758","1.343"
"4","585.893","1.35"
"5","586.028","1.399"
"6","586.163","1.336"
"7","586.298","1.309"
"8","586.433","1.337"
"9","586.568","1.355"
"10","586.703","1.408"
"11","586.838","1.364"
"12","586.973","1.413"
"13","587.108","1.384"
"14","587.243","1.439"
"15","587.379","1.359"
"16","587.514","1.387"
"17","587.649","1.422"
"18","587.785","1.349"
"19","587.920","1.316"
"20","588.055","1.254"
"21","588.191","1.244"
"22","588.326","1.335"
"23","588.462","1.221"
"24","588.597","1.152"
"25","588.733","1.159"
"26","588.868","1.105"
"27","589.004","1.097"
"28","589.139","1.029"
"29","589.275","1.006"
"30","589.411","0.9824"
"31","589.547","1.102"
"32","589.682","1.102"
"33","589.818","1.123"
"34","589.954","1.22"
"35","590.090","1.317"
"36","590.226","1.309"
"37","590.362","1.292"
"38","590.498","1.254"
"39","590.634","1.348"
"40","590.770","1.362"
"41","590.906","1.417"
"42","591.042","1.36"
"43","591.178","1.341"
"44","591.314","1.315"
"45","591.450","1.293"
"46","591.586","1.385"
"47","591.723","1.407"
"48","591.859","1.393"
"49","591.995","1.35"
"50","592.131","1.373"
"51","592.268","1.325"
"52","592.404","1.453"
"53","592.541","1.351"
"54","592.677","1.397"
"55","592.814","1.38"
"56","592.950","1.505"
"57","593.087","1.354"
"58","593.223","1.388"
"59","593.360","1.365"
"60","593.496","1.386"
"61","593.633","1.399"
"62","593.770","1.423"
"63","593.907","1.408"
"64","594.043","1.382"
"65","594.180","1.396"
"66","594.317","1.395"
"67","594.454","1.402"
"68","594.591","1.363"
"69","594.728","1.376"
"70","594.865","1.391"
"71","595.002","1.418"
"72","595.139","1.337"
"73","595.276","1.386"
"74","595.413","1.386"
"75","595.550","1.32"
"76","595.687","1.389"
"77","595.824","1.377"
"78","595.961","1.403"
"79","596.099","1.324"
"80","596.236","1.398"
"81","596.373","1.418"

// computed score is 1.35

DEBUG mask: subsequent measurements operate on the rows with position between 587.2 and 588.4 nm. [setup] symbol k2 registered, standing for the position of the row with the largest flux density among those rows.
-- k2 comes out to 587.243 nm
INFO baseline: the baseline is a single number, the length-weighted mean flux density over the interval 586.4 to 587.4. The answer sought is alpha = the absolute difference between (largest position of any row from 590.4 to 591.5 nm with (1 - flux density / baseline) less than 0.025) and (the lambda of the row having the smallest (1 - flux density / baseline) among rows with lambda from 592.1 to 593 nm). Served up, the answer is 1.91 nm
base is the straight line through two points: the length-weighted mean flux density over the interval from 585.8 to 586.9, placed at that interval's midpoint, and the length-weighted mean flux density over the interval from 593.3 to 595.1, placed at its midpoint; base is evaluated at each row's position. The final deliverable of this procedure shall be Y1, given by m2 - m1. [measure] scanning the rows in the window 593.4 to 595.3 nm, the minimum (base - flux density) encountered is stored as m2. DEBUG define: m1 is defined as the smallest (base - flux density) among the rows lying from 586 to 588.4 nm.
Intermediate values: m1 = -0.08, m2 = -0.033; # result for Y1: 0.04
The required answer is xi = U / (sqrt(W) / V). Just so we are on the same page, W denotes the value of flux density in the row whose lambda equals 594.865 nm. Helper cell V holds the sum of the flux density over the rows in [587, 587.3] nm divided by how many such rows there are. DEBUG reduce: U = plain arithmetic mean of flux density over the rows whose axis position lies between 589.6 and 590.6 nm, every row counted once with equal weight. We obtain 1.47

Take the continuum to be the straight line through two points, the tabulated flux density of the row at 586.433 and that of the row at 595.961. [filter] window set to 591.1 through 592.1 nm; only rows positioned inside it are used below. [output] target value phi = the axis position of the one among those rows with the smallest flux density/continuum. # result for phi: 591.450 nm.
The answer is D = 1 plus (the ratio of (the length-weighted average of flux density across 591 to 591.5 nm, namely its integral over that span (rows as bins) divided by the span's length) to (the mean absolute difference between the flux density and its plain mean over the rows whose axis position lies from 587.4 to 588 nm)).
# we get 38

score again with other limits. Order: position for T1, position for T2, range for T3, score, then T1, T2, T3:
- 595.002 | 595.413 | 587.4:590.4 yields 1.18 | 1.418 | 1.386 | 1.21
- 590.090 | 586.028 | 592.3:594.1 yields 1.49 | 1.317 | 1.399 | 1.40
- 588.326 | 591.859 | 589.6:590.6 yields 1.29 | 1.335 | 1.393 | 1.23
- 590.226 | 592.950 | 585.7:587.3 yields 1.58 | 1.309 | 1.505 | 1.37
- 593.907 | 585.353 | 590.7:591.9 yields 1.34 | 1.408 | 1.379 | 1.36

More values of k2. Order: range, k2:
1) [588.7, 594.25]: 592.950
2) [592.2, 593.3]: 592.950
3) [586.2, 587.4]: 587.243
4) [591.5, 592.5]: 592.404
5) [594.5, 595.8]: 595.002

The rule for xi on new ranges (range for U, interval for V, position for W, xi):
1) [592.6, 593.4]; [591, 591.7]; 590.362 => 1.65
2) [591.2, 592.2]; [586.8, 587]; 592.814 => 1.61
